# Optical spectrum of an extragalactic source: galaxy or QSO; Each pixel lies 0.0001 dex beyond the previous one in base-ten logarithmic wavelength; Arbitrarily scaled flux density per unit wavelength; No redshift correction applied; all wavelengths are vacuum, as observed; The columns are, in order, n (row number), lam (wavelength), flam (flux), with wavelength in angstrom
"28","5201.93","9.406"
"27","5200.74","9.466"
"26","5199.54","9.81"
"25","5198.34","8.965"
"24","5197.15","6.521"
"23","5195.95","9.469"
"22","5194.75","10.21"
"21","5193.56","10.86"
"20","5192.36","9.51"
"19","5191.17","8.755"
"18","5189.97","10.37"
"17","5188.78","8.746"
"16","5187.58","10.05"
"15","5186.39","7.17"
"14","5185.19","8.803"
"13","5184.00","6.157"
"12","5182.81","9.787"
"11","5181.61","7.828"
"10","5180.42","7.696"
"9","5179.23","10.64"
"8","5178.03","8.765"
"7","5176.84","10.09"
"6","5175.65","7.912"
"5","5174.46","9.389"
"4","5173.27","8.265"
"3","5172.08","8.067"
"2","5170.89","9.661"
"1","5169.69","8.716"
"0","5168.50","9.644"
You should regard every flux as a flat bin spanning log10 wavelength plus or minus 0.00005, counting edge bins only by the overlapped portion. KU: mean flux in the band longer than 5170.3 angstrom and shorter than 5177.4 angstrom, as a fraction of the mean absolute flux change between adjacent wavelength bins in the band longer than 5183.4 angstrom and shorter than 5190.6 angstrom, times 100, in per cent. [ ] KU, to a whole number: 441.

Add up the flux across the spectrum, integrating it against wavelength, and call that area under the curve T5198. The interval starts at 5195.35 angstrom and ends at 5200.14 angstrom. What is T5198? 41.6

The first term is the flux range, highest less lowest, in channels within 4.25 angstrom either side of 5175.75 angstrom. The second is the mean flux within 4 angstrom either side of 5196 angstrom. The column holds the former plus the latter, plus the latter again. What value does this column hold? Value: 21.4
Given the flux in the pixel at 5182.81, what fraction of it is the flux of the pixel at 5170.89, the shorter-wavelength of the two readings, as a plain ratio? 0.99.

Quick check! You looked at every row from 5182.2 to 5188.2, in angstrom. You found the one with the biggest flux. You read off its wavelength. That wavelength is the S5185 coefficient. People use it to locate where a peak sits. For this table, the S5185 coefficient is 5187.58 angstrom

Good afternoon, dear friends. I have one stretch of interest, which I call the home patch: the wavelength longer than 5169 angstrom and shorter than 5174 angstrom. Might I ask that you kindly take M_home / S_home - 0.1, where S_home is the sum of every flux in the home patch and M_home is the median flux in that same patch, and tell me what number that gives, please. 0.145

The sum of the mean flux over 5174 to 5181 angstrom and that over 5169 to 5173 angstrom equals 17.9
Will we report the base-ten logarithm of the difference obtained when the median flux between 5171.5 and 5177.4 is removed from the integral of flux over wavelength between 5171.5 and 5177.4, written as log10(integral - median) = 1.64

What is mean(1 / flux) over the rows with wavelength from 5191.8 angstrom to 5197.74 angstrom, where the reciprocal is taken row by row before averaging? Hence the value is 0.111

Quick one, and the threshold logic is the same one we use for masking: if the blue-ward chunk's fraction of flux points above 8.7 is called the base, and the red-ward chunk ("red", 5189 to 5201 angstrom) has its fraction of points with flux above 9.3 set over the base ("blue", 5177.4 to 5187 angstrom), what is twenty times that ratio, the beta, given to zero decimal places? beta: 28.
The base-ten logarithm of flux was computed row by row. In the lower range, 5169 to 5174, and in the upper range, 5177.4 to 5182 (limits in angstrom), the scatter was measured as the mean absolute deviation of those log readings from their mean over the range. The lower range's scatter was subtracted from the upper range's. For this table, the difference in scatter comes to 0.022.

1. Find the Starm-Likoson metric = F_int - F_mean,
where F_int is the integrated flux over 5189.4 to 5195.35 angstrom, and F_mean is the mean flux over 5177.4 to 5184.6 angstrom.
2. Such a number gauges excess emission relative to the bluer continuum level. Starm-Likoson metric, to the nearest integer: 51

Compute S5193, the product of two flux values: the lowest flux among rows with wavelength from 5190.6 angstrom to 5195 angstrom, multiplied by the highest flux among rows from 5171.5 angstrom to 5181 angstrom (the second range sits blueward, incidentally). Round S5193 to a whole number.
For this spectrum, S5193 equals 93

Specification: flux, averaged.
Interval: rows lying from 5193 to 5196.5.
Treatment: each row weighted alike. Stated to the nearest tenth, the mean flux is 10.2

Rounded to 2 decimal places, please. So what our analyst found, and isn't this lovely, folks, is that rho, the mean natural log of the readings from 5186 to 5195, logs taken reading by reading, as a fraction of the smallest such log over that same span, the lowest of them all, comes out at 1.14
